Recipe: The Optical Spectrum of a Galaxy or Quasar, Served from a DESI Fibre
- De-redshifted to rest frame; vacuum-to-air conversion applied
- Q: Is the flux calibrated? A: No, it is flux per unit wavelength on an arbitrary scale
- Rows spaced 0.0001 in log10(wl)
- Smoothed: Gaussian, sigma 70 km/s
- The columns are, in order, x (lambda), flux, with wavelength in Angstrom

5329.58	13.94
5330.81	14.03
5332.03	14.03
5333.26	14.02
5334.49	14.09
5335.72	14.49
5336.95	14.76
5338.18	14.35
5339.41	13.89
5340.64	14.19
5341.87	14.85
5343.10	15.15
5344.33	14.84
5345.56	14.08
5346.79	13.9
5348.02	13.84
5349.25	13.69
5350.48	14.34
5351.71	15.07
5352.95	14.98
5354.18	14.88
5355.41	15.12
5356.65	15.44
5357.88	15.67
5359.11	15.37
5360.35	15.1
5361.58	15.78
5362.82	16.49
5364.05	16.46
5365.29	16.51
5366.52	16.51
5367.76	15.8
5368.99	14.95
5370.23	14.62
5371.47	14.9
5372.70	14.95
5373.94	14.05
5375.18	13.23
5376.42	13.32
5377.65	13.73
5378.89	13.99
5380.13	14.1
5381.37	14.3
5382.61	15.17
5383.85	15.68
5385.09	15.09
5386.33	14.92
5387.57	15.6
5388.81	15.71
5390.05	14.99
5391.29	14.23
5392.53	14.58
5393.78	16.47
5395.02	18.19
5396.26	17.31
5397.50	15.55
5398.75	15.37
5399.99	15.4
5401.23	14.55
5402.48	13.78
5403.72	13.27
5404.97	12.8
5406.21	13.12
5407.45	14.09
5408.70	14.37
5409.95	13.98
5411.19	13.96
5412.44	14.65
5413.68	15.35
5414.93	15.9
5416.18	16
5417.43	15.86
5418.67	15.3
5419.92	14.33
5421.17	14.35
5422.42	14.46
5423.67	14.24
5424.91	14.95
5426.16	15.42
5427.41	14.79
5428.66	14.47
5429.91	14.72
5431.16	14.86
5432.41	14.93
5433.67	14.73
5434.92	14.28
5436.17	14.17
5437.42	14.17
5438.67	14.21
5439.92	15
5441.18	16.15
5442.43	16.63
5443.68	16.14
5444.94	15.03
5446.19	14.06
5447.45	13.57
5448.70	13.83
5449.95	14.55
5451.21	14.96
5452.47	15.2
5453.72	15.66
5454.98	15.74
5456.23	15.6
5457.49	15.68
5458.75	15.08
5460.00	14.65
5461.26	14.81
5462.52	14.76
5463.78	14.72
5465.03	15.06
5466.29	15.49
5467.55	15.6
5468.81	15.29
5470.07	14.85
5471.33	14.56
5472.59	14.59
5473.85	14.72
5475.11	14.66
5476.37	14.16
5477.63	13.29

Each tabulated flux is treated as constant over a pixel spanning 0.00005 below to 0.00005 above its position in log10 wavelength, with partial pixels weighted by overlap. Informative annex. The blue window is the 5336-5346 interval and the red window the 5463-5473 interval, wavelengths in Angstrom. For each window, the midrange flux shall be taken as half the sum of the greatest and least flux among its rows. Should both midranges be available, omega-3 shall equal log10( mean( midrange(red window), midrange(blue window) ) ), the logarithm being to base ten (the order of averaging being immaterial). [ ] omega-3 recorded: 1.17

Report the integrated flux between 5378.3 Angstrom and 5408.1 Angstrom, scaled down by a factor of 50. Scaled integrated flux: 8.90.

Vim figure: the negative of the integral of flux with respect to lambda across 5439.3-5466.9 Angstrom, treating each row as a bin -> -417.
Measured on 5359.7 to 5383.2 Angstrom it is -351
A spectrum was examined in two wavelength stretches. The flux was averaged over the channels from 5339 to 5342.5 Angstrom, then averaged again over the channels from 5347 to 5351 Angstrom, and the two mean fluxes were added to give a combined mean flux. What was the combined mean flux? 28.3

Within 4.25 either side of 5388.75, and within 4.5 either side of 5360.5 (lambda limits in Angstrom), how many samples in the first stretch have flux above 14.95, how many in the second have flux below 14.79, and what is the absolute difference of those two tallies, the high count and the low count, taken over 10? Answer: 0.40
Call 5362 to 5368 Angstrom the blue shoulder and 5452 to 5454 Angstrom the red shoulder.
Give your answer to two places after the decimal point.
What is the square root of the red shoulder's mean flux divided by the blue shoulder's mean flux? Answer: 0.97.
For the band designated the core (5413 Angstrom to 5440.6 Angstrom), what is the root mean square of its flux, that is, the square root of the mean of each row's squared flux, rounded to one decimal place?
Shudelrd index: 14.9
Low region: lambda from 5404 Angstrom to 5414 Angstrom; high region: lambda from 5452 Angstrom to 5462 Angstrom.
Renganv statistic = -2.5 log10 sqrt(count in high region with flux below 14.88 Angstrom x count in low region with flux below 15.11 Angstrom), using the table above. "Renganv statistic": -1.4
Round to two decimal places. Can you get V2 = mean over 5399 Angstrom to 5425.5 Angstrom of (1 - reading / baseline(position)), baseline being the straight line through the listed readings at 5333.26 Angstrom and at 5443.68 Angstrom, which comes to 0.07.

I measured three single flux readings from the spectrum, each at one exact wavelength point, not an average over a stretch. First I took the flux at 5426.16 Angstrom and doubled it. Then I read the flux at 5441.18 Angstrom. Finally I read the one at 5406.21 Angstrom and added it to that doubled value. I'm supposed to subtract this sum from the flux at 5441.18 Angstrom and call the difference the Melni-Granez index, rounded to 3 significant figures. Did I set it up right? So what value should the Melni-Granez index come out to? -27.8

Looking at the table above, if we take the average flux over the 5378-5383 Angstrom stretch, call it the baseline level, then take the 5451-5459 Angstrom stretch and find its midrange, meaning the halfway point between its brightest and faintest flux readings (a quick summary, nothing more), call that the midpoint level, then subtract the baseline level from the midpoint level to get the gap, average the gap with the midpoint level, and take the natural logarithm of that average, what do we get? 2.10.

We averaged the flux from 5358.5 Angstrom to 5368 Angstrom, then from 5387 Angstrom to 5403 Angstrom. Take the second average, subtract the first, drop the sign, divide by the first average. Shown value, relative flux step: 0.030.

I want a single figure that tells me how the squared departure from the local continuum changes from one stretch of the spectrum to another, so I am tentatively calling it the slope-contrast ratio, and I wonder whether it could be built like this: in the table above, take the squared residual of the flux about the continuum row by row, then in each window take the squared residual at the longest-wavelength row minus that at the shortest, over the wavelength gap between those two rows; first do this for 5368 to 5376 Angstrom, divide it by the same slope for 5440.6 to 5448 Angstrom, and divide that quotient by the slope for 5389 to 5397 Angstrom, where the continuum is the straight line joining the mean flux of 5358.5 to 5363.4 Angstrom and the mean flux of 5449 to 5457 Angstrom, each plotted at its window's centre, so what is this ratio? 5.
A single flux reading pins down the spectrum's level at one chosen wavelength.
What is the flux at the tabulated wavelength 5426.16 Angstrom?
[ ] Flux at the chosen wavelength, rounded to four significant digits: 15.42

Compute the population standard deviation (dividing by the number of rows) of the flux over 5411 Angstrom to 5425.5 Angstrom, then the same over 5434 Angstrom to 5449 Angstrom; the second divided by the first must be 1.4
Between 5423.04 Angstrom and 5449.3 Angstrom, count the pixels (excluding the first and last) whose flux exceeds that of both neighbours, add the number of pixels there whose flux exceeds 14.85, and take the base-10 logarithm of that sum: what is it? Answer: 1.08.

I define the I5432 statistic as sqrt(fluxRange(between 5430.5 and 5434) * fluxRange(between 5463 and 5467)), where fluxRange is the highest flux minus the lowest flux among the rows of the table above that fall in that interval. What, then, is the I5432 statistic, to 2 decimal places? 0.39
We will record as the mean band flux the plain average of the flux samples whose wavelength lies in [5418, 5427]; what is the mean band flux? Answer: 14.7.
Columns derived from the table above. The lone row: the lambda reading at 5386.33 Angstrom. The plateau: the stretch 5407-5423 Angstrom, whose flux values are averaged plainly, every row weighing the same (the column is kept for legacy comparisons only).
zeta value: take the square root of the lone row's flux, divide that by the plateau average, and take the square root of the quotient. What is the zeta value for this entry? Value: 0.511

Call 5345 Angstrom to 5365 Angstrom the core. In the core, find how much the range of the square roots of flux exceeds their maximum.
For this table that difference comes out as -3.70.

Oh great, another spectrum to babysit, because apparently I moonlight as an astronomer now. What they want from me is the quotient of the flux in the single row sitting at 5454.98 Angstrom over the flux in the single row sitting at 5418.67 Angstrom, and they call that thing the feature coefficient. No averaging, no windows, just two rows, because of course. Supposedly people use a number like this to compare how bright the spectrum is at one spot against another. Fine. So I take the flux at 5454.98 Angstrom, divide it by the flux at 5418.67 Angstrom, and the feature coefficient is 1.03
